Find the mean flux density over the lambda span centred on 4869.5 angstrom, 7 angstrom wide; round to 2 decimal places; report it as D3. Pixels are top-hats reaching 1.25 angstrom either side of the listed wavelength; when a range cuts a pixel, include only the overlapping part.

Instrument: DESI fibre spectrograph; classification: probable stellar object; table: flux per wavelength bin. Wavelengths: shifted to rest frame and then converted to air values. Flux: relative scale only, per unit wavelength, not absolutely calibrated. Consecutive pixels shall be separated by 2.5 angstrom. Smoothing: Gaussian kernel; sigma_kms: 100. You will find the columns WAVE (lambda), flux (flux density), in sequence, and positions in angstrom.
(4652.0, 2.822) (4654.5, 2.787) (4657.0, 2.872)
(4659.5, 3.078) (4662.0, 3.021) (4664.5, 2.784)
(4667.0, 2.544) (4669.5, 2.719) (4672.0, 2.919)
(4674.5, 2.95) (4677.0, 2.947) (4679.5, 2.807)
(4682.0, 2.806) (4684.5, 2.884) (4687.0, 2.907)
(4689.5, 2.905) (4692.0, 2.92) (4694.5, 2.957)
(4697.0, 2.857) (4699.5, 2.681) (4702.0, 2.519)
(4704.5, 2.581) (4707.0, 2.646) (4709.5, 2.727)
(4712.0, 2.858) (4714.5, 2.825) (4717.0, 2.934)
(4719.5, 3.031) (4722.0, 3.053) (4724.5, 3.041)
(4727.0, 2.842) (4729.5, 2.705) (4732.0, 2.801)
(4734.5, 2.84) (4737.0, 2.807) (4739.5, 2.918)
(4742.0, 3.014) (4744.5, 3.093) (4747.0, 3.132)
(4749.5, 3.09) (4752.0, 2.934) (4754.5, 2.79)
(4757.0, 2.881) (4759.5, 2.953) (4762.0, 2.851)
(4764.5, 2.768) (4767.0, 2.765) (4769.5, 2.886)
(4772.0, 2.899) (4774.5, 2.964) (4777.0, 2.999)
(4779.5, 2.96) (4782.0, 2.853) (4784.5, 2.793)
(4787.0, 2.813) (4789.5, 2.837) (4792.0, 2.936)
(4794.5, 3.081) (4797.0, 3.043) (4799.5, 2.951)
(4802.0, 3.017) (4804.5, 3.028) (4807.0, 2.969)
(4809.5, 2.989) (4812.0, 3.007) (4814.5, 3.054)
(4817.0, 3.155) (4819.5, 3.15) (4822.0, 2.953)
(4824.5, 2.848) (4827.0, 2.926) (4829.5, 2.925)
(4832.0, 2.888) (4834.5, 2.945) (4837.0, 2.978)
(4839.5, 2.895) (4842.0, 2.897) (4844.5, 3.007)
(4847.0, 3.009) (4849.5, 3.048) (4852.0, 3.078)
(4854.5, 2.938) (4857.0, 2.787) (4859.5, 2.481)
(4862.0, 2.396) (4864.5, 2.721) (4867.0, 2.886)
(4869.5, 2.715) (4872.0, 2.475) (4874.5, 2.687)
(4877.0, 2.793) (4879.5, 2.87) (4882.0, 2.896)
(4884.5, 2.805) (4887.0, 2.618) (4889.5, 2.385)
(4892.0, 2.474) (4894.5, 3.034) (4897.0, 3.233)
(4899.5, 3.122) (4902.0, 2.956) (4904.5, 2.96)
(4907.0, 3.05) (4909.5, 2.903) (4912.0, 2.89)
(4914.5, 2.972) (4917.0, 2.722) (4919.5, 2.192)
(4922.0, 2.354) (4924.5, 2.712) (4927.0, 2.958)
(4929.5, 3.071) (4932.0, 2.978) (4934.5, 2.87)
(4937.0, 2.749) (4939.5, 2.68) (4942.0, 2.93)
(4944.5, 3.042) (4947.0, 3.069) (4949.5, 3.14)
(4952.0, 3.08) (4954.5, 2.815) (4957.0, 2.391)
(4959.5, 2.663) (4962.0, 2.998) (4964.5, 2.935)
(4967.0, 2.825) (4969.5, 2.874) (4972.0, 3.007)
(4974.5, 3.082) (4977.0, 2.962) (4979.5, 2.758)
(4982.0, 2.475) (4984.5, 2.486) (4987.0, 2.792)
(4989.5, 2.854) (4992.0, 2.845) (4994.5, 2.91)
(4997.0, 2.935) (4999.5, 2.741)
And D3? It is 2.69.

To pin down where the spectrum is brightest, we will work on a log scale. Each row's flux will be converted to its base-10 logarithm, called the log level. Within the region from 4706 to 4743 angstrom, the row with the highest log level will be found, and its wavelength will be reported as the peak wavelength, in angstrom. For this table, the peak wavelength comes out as 4722.0 angstrom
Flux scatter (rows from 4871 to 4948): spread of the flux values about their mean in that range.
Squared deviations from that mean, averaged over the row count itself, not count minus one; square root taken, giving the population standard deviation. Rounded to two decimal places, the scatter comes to 0.24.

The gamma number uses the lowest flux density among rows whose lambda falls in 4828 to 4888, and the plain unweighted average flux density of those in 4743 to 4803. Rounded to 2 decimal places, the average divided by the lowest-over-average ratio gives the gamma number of 3.58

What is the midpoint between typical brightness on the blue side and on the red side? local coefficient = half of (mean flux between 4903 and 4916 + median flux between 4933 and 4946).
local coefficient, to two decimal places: 2.91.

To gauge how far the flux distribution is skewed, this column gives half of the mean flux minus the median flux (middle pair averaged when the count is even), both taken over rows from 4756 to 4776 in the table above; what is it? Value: -0.006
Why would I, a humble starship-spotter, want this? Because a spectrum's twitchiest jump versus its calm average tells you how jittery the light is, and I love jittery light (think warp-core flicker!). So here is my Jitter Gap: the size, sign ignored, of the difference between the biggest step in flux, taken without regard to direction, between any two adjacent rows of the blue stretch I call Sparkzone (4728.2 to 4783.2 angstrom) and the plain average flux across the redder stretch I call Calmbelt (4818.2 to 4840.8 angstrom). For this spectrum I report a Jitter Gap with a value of 2.79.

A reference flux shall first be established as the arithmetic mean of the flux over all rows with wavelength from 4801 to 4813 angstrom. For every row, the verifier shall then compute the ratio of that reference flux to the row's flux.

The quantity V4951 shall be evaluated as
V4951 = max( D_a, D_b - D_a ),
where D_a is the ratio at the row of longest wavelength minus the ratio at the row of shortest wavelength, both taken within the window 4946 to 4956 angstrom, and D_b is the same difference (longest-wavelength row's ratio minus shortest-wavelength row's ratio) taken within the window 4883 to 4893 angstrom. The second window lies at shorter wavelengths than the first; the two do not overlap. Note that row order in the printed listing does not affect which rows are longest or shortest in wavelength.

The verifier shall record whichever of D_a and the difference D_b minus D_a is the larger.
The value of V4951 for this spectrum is 0.088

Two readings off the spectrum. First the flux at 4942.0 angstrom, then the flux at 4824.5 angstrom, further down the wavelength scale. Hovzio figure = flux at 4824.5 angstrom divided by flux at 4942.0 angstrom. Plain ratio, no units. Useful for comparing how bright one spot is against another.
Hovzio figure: 0.972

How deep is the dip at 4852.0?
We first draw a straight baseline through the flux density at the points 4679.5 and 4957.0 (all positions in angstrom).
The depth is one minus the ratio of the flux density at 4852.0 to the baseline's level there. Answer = -0.21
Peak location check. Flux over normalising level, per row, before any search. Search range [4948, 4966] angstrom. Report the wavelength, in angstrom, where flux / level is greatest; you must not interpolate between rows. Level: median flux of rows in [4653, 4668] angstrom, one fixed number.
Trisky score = 4949.5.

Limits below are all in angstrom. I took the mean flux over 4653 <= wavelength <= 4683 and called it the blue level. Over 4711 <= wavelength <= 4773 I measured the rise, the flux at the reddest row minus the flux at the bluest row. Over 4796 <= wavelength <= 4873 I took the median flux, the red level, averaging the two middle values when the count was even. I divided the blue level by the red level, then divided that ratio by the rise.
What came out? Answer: 24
